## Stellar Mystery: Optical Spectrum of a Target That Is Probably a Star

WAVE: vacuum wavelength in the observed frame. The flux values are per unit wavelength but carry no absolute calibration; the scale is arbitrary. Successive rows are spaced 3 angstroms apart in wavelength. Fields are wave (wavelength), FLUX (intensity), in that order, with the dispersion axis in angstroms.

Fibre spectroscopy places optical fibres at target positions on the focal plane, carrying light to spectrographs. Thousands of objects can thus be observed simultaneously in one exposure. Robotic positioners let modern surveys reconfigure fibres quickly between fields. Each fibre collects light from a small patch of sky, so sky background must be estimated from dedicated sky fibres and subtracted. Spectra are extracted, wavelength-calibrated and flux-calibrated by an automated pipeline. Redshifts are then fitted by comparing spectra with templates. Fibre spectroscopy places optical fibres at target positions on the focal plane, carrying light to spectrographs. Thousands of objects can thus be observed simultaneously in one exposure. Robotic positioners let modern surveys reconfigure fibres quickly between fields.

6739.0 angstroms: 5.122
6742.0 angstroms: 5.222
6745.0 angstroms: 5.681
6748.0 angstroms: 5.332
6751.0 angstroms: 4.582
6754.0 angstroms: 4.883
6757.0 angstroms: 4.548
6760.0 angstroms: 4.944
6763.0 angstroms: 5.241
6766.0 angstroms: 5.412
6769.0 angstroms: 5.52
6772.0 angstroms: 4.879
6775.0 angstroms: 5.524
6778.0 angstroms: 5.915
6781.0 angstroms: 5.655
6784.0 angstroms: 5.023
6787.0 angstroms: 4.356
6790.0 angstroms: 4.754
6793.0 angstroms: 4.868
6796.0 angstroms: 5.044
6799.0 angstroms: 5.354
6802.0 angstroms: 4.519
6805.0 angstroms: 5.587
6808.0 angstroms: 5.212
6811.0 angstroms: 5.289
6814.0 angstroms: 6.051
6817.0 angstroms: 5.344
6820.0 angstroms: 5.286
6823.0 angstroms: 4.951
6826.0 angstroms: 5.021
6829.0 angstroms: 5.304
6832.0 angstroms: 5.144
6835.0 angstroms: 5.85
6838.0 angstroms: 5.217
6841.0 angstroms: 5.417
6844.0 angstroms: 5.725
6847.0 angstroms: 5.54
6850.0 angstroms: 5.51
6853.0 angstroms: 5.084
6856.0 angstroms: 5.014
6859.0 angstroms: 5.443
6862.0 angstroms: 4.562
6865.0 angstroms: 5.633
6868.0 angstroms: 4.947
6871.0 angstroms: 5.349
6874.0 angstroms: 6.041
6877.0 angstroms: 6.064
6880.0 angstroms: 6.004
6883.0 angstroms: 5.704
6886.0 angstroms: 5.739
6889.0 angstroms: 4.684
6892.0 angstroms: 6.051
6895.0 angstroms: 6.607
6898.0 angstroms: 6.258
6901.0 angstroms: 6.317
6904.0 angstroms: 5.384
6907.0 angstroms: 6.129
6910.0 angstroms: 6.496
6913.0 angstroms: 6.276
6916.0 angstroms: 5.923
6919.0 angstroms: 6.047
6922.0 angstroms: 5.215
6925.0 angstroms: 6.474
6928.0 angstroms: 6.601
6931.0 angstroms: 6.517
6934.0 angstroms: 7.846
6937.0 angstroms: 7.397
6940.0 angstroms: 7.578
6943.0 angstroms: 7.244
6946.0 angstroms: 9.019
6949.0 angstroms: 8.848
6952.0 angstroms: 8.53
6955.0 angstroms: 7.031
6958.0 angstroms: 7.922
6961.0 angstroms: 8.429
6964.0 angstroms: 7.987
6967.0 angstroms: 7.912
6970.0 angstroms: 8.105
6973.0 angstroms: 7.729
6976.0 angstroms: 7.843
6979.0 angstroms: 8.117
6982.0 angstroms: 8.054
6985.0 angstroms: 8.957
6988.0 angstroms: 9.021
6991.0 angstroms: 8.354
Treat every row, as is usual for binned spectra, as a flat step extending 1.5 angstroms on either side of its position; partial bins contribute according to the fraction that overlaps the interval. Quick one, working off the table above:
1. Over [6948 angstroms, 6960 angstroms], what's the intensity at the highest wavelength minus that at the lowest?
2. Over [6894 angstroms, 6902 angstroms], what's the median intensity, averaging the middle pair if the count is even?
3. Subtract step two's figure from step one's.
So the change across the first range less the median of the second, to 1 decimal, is -7.2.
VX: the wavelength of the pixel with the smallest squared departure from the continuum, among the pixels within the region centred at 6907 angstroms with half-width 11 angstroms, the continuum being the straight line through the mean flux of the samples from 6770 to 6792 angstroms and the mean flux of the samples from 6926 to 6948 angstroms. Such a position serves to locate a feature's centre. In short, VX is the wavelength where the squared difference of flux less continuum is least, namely 6910.0 angstroms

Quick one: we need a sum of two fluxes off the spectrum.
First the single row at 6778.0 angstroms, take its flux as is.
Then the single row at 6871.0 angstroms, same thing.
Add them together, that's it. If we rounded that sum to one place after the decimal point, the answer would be 11.3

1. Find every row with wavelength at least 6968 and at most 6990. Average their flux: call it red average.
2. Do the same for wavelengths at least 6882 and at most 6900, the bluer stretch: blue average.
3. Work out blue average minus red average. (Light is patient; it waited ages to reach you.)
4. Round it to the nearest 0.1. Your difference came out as -2.4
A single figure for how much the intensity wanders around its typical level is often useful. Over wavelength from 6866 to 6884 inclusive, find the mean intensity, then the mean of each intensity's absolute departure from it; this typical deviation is 0.36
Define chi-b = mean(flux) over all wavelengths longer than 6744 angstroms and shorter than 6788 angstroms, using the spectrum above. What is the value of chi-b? 5.17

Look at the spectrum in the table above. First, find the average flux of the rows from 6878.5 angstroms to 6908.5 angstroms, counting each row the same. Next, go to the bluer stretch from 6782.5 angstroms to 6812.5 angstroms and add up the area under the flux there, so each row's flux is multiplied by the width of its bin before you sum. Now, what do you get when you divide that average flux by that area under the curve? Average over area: 0.039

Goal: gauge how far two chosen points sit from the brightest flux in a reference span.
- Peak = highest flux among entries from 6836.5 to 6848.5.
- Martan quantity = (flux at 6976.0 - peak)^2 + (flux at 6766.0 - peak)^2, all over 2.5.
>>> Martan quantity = 1.8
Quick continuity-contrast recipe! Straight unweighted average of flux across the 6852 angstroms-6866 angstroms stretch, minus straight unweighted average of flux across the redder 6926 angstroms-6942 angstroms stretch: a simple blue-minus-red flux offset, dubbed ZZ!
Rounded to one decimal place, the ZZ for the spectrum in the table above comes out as -2.0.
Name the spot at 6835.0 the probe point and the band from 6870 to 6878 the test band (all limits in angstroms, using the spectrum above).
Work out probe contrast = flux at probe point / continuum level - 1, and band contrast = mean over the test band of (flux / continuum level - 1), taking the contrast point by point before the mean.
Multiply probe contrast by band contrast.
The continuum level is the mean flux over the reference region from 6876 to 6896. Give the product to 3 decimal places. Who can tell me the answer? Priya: 0.000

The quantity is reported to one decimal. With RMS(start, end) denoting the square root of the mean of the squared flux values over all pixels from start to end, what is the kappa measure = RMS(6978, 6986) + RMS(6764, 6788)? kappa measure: 13.7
